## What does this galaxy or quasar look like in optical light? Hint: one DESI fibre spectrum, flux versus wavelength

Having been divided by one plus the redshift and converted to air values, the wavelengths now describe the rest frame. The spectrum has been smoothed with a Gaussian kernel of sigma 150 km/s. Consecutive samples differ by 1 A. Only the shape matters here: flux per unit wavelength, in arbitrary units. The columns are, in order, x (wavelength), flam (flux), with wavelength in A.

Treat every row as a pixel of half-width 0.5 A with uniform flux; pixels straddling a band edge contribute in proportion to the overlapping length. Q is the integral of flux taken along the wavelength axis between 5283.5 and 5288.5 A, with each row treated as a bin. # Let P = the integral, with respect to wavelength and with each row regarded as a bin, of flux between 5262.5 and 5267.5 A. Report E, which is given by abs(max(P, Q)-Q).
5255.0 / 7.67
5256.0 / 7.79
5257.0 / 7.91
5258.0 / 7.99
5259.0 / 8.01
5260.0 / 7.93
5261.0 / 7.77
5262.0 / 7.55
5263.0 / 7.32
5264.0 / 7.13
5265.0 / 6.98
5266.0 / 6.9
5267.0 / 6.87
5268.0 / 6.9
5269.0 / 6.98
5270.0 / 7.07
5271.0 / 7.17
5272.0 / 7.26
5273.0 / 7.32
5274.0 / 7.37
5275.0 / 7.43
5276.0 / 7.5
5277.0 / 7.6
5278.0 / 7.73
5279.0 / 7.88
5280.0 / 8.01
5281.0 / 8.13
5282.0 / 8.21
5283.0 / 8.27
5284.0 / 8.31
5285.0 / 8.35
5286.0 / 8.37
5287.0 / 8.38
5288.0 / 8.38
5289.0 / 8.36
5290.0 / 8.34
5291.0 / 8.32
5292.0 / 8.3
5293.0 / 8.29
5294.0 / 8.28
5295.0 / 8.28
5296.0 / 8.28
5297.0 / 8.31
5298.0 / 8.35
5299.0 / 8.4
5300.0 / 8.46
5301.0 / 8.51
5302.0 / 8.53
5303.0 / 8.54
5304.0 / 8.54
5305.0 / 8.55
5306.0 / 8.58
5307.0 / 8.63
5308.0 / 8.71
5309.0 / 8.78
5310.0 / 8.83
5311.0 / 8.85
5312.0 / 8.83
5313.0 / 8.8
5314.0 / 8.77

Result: 0.00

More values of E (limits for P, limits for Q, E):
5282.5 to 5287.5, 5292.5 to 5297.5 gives 0.24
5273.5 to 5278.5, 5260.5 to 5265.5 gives 0.88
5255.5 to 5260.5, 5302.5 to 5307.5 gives 0.00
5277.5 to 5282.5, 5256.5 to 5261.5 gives 0.35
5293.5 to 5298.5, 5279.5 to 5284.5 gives 0.57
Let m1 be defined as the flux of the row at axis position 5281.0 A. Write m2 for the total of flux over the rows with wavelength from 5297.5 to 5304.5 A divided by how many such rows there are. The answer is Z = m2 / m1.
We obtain 1.04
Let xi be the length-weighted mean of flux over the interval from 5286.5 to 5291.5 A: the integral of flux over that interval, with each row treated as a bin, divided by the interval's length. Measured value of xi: 8.4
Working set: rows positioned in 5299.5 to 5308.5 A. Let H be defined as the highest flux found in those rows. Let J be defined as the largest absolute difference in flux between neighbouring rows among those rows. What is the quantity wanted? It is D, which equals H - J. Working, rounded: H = 8.71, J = 0.080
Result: 8.6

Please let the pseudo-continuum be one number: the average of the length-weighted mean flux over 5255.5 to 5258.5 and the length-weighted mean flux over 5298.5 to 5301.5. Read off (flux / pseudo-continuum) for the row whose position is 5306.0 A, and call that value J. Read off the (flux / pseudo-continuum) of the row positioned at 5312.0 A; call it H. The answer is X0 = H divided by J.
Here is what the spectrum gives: 1.029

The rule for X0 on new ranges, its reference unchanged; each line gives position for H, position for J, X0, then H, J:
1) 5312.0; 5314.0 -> 1.007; 1.08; 1.07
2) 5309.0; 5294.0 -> 1.060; 1.07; 1.01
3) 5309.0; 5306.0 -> 1.023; 1.07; 1.05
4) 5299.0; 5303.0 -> 0.984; 1.03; 1.04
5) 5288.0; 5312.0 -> 0.949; 1.02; 1.08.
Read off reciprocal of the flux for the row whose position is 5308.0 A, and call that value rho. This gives 0.1148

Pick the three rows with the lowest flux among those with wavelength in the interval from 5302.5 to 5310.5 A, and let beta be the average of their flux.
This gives 8.5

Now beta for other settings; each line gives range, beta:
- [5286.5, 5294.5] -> 8.3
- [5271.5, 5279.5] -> 7.3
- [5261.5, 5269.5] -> 6.9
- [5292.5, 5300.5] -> 8.3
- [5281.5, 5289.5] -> 8.3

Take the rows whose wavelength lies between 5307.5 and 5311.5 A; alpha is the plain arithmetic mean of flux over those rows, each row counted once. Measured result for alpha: 8.79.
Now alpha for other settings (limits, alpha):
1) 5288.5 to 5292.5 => 8.33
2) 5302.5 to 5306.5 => 8.55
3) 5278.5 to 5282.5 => 8.06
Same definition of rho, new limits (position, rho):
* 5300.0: 0.1182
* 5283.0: 0.1209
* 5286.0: 0.1195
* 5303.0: 0.1171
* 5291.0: 0.1202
